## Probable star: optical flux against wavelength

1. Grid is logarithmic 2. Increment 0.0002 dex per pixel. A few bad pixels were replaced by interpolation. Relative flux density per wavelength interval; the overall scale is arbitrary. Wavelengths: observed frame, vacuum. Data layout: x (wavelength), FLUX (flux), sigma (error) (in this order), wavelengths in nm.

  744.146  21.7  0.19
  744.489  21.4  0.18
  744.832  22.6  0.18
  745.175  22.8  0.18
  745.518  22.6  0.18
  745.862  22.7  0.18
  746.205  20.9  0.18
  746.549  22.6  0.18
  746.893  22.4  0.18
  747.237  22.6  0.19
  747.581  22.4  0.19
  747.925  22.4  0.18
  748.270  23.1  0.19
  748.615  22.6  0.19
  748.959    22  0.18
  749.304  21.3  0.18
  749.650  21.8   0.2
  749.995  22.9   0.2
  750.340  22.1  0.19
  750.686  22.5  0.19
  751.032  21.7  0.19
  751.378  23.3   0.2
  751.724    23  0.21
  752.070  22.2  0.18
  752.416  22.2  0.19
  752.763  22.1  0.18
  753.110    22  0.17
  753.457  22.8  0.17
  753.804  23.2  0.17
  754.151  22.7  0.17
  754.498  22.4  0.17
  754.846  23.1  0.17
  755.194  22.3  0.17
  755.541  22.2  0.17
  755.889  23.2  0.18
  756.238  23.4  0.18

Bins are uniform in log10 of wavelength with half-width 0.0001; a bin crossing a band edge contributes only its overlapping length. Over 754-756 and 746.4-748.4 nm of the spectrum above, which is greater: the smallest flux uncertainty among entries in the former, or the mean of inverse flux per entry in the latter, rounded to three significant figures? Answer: 0.170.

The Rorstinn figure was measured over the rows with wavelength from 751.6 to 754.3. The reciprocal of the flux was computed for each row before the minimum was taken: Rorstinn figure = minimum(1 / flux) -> 0.0431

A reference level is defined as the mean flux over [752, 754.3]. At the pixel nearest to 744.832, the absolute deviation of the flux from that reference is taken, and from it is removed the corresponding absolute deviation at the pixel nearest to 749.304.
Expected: -1.0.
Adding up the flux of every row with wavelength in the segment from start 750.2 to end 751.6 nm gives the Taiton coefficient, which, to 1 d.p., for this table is 89.6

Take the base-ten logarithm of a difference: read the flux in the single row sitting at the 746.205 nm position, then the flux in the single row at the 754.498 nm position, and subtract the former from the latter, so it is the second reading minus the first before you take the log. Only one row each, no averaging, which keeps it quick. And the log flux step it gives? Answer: 0.18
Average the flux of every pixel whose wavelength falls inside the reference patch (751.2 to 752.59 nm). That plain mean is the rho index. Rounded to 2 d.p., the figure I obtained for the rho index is 22.68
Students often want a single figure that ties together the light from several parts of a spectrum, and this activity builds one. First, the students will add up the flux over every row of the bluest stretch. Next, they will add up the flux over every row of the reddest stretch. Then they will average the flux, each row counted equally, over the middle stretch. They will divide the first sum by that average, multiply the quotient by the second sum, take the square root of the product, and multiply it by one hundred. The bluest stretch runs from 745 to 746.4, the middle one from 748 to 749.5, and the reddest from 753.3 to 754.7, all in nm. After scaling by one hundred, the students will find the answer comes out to 1909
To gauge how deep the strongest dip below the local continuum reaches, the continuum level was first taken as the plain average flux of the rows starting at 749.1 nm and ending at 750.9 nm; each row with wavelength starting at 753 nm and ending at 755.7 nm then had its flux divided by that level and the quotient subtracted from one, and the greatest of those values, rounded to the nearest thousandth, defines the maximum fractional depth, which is 0.005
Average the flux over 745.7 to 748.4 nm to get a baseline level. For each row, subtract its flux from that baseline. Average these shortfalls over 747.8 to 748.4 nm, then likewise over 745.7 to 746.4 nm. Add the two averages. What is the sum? 0.2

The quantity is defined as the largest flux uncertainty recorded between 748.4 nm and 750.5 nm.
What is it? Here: 0.200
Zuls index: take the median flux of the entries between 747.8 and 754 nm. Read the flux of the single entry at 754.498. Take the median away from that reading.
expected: 0.10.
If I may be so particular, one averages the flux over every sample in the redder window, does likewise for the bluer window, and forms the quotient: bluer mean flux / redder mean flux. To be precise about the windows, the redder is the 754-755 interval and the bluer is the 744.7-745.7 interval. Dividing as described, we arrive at 1.00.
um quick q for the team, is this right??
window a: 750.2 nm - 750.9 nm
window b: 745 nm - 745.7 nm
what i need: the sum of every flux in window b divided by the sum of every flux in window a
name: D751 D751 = 1.018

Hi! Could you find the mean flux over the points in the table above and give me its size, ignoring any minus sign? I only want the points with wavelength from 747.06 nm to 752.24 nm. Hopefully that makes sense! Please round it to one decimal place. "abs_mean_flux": 22.4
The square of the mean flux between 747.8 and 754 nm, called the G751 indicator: 502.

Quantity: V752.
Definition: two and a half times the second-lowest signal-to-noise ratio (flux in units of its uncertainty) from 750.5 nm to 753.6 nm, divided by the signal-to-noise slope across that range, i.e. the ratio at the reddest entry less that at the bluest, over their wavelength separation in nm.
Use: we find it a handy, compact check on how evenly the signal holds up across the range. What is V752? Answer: 50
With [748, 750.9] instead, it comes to -219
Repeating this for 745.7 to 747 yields -192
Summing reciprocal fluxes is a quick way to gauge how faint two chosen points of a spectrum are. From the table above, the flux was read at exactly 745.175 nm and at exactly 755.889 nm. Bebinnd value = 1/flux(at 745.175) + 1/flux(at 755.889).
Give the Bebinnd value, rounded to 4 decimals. 0.0870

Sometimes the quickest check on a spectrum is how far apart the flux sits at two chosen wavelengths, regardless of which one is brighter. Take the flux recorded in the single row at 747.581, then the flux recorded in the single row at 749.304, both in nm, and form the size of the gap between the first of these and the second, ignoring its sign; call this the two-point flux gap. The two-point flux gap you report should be 1.1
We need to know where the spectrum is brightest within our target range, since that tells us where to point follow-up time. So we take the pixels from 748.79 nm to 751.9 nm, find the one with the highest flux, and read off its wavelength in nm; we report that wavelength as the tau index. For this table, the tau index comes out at 751.378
